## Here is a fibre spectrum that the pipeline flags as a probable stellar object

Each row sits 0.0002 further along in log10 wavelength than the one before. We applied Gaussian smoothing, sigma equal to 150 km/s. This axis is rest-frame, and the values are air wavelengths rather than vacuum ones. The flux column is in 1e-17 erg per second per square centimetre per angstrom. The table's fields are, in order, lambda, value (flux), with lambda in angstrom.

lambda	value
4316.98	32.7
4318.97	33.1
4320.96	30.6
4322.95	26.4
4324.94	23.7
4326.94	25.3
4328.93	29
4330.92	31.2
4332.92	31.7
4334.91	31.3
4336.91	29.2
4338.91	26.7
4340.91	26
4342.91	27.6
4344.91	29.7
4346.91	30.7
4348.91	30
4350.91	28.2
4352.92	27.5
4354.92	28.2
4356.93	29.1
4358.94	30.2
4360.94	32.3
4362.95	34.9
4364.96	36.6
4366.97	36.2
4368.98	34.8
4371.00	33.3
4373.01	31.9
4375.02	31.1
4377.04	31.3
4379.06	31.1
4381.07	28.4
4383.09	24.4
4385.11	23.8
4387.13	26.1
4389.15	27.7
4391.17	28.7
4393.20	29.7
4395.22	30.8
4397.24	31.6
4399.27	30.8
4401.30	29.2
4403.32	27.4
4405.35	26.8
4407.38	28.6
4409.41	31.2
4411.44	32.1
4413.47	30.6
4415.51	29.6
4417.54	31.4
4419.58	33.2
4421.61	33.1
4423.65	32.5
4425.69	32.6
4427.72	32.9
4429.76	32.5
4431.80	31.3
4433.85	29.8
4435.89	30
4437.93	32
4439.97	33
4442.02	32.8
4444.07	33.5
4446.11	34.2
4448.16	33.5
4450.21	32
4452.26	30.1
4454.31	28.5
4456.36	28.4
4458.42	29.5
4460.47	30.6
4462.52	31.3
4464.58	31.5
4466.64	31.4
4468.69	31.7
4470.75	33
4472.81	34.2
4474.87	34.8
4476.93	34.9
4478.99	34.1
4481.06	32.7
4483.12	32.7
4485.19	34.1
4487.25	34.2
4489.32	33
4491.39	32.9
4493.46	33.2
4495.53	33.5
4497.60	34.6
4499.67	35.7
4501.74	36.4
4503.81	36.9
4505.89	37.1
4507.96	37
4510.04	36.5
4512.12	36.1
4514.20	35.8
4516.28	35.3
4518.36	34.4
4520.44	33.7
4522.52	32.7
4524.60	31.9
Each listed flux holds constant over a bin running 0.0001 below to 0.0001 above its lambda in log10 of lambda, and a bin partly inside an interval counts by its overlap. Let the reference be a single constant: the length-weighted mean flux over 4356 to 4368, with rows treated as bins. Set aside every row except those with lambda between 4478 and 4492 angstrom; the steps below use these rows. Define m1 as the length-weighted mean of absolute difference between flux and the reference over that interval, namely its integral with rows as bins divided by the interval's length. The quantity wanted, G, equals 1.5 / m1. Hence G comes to 2.38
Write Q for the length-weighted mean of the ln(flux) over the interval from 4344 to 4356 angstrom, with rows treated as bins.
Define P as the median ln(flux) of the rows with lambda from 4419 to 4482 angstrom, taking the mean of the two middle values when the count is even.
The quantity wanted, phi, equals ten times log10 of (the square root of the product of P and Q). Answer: 5.35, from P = 3.48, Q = 3.369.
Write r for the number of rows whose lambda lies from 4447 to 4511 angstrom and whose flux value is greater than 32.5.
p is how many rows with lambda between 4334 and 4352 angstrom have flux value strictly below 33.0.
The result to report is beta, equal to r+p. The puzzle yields 30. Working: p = 9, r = 21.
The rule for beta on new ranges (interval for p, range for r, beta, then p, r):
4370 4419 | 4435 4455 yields 28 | 23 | 5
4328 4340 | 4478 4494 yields 14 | 6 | 8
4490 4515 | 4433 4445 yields 4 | 1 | 3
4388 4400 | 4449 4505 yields 23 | 6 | 17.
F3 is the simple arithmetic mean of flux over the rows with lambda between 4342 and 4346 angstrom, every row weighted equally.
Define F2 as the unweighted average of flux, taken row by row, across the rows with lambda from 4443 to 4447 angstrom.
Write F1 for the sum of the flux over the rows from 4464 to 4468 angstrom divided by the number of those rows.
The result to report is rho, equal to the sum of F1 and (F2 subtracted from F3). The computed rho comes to 26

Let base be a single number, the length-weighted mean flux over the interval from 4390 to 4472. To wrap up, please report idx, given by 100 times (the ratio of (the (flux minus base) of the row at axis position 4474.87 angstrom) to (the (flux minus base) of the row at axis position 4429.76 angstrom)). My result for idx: 263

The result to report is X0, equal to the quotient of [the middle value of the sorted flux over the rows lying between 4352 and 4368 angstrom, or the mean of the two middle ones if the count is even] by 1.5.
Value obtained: 20.8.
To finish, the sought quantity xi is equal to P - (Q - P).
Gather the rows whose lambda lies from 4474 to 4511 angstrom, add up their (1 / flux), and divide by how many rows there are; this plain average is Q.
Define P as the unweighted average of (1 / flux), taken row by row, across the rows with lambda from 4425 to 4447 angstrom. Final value 0.0333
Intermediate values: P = 0.031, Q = 0.0289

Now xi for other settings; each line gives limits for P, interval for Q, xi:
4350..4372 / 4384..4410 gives 0.0282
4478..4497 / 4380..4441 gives 0.0264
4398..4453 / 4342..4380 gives 0.0318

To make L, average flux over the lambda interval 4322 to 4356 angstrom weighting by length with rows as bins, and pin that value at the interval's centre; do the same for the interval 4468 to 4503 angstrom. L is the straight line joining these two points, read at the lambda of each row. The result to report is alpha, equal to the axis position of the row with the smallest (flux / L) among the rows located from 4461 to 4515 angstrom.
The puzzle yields 4466.64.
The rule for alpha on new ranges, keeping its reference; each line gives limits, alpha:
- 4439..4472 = 4456.36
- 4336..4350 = 4340.91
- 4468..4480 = 4468.69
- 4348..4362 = 4352.92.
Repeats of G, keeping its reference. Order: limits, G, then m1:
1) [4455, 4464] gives 0.46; 3.3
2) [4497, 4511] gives 0.48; 3.1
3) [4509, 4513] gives 0.49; 3.0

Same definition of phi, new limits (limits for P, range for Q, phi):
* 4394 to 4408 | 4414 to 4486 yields 5.34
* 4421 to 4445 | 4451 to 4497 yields 5.41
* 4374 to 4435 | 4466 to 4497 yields 5.40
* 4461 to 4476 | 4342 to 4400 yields 5.35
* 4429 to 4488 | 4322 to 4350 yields 5.33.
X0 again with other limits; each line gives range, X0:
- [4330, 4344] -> 19.5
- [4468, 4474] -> 22.0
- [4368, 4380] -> 21.1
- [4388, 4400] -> 20.2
